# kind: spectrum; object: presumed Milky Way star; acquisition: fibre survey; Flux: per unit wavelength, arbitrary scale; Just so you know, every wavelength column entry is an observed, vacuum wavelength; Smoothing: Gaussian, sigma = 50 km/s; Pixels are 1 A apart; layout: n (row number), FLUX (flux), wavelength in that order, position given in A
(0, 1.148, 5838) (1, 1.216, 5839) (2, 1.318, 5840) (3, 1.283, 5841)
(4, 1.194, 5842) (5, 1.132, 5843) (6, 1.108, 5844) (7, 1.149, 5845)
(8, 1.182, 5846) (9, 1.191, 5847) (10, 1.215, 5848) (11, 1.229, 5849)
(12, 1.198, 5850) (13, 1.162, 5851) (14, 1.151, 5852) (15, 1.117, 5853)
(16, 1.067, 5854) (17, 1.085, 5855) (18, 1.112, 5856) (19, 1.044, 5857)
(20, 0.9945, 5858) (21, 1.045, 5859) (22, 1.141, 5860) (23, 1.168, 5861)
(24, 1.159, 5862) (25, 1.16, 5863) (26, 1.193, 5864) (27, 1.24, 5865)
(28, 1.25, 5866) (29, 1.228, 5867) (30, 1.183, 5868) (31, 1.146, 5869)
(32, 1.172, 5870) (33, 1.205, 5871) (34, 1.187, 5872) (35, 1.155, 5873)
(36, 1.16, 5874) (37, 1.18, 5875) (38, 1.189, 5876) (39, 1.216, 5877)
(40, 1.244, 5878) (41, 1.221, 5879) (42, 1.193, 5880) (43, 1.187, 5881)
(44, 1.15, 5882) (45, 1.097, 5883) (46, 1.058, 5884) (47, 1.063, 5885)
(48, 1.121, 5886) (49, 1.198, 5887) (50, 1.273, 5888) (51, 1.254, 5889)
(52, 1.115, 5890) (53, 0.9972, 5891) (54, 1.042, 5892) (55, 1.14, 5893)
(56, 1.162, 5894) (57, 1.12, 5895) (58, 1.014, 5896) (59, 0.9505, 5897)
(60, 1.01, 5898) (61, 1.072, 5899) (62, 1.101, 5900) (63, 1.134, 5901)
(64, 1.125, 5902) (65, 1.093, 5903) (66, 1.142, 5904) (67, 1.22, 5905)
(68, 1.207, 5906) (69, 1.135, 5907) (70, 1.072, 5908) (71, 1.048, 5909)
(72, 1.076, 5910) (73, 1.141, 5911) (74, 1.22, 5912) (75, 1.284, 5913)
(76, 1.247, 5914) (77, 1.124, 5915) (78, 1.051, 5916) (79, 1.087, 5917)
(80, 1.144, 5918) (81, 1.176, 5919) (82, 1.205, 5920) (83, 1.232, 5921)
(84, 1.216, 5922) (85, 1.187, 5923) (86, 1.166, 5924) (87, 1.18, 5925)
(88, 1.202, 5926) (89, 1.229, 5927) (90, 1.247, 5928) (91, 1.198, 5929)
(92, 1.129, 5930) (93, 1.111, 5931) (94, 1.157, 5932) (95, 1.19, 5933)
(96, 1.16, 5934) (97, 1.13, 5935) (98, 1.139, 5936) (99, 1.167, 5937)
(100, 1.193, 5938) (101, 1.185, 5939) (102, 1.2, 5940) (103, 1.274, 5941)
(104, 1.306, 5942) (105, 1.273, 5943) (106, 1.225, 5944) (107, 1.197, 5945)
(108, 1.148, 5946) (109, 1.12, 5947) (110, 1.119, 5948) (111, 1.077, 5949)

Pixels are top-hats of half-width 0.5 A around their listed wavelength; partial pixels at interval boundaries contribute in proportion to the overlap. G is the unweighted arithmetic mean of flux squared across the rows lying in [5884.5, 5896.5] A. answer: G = 1.27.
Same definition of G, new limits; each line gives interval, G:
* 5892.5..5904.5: 1.19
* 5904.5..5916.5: 1.33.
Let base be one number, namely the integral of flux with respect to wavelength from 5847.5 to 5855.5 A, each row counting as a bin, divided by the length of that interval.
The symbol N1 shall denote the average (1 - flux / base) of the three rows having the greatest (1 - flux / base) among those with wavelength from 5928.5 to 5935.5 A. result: 0.03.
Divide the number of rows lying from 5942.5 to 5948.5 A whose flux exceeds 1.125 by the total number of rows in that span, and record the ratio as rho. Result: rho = 0.7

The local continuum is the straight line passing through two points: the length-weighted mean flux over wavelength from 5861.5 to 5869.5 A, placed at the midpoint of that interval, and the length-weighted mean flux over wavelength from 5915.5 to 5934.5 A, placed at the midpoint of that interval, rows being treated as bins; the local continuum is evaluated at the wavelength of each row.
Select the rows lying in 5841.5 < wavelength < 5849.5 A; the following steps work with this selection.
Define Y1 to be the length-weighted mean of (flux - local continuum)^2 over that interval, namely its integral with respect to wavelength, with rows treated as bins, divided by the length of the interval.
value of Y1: 0.002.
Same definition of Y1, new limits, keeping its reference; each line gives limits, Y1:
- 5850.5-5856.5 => 0.008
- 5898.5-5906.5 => 0.004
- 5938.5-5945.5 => 0.007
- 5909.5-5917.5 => 0.007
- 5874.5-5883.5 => 0.002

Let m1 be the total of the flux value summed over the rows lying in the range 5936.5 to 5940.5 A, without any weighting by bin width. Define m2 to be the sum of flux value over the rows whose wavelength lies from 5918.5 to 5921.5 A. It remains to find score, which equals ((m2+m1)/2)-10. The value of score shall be -5.82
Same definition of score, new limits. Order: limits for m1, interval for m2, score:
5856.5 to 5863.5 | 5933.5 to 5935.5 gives -5.00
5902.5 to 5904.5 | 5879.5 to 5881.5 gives -7.69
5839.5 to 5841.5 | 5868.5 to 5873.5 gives -5.77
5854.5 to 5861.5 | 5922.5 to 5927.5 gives -3.22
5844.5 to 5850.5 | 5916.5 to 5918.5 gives -5.30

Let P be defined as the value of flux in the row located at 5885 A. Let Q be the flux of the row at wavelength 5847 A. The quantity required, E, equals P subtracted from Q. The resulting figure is 0.13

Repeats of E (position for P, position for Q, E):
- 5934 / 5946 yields -0.01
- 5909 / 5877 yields 0.17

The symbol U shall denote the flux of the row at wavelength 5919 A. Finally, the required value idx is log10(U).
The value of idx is 0.070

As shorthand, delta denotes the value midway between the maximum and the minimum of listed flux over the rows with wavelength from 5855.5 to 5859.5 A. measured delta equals 1.05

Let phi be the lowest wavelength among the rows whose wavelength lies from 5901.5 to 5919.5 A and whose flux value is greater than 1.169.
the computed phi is 5905 A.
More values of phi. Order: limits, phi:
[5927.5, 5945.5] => 5928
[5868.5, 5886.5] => 5870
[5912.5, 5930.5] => 5913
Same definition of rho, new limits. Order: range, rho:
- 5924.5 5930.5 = 1.0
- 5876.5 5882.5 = 1.0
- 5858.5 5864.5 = 0.8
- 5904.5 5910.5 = 0.5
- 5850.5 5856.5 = 0.3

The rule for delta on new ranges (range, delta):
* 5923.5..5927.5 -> 1.20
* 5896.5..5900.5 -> 1.03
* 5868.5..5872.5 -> 1.18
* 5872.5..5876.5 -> 1.17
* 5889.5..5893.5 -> 1.07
